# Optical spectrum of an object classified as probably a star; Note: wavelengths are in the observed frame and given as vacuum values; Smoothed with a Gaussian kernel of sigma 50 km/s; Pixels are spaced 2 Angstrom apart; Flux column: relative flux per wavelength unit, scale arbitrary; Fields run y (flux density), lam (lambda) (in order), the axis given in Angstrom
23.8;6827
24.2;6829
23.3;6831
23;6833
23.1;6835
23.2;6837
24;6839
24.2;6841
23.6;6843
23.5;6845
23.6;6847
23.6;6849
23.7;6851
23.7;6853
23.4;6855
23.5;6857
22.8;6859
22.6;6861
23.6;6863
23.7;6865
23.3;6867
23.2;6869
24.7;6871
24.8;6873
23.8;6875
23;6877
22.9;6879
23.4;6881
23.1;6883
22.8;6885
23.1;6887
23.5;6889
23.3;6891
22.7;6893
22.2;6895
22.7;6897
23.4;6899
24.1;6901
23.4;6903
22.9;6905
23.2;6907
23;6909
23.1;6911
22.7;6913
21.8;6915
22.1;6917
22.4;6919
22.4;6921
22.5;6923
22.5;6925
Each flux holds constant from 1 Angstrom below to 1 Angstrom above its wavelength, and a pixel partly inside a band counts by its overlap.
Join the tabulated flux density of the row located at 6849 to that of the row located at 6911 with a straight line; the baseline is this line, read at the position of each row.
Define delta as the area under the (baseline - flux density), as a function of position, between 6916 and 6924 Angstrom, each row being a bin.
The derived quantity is 5.4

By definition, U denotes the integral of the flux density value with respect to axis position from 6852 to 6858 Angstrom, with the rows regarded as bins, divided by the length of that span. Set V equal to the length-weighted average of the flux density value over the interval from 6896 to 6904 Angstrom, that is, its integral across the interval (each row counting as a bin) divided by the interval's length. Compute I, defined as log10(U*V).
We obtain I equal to 2.74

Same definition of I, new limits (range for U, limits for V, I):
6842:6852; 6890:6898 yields 2.73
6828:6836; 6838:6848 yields 2.75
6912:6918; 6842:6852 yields 2.72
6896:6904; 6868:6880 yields 2.74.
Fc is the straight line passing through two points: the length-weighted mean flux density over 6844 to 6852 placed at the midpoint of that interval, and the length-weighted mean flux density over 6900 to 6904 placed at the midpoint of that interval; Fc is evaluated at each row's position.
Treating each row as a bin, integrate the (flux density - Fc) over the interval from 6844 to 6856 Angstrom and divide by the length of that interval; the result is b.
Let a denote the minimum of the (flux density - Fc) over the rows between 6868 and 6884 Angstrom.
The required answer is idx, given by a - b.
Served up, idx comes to -0.76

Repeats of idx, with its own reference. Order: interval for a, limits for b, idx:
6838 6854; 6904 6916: 0.90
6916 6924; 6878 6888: -1.05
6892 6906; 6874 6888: -1.00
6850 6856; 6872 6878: -0.41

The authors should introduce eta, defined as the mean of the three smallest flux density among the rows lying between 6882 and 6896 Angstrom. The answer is 22.6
